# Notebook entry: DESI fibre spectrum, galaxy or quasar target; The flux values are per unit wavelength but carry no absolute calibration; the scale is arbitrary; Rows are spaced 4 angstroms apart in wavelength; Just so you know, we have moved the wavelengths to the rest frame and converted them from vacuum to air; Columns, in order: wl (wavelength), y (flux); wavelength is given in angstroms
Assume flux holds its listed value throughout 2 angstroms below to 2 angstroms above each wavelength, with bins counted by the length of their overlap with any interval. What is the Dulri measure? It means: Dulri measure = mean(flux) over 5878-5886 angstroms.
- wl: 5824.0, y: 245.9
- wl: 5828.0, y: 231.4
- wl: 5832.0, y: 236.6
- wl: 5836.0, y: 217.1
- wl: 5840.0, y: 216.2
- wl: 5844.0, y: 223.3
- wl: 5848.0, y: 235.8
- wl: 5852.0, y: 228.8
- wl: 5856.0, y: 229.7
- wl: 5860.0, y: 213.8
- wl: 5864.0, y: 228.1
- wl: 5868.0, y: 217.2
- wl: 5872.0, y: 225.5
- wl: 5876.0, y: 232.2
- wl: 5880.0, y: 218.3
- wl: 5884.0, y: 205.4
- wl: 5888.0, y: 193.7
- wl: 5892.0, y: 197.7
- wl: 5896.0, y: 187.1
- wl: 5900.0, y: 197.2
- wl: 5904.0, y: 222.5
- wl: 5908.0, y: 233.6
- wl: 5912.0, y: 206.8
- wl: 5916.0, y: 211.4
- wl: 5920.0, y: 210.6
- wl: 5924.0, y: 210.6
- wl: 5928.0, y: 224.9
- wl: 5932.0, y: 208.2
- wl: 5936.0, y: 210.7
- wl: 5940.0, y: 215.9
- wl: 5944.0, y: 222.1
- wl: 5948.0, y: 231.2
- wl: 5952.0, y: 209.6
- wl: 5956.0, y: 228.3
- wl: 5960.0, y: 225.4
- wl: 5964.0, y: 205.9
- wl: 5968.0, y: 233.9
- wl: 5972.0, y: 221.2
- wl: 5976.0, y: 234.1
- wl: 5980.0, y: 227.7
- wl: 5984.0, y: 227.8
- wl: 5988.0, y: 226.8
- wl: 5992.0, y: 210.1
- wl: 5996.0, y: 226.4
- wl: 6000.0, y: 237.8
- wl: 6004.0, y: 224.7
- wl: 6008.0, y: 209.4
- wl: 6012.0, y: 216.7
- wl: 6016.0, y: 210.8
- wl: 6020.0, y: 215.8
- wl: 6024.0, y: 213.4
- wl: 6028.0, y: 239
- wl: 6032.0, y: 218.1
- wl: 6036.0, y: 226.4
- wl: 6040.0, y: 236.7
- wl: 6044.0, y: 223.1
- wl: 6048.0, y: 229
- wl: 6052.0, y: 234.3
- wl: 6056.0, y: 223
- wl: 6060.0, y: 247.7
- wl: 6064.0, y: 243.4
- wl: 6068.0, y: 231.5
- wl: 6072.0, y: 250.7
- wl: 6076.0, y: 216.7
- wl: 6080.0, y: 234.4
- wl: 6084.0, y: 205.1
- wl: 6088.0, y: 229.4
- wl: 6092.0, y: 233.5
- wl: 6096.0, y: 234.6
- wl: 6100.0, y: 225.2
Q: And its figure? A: 212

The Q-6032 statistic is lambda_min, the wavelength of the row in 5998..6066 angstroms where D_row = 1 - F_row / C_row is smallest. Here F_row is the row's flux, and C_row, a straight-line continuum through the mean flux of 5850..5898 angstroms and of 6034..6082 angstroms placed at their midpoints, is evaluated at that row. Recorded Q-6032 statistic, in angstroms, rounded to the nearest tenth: 6060.0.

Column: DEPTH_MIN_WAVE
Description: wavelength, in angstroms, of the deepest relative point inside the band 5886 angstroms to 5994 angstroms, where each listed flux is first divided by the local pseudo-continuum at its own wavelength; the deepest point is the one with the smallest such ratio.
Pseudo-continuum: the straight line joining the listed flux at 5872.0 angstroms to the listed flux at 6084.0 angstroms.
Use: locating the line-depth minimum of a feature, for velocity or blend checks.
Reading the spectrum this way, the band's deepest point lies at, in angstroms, 5896.0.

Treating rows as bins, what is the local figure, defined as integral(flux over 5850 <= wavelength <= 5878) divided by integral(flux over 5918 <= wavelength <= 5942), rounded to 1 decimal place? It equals 1.2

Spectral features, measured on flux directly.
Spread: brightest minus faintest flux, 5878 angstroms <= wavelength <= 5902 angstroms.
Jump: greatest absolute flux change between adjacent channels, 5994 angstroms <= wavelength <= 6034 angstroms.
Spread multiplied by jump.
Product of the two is 799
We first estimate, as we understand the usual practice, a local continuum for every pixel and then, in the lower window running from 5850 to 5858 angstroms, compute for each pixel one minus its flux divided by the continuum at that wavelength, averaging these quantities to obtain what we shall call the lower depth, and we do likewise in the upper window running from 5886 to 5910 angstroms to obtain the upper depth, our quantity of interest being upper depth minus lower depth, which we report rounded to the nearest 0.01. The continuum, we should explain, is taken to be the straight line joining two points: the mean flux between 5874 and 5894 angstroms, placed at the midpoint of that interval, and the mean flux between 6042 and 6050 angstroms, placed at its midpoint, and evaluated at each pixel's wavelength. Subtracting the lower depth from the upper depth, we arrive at 0.14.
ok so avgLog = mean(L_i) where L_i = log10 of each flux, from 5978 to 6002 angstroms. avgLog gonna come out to 2.35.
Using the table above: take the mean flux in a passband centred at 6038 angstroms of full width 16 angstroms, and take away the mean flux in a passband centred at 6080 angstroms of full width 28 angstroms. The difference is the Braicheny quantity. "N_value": -2.7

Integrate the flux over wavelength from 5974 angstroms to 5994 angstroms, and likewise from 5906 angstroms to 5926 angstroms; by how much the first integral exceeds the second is 214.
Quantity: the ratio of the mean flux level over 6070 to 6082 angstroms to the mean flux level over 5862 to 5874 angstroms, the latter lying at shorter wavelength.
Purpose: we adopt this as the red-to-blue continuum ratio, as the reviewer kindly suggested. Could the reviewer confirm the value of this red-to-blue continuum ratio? 1.05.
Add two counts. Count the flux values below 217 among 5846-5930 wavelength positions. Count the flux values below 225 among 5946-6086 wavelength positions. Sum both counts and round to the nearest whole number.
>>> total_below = 25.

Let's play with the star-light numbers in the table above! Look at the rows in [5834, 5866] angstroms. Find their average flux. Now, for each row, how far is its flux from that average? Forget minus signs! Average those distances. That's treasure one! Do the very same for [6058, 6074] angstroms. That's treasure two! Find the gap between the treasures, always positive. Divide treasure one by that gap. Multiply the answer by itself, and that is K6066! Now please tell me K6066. 122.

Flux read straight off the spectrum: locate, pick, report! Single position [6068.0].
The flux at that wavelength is 231.5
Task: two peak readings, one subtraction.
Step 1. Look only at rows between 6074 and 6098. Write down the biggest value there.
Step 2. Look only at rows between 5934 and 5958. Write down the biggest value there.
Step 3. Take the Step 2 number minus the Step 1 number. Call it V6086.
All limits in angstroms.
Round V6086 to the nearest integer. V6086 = -3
